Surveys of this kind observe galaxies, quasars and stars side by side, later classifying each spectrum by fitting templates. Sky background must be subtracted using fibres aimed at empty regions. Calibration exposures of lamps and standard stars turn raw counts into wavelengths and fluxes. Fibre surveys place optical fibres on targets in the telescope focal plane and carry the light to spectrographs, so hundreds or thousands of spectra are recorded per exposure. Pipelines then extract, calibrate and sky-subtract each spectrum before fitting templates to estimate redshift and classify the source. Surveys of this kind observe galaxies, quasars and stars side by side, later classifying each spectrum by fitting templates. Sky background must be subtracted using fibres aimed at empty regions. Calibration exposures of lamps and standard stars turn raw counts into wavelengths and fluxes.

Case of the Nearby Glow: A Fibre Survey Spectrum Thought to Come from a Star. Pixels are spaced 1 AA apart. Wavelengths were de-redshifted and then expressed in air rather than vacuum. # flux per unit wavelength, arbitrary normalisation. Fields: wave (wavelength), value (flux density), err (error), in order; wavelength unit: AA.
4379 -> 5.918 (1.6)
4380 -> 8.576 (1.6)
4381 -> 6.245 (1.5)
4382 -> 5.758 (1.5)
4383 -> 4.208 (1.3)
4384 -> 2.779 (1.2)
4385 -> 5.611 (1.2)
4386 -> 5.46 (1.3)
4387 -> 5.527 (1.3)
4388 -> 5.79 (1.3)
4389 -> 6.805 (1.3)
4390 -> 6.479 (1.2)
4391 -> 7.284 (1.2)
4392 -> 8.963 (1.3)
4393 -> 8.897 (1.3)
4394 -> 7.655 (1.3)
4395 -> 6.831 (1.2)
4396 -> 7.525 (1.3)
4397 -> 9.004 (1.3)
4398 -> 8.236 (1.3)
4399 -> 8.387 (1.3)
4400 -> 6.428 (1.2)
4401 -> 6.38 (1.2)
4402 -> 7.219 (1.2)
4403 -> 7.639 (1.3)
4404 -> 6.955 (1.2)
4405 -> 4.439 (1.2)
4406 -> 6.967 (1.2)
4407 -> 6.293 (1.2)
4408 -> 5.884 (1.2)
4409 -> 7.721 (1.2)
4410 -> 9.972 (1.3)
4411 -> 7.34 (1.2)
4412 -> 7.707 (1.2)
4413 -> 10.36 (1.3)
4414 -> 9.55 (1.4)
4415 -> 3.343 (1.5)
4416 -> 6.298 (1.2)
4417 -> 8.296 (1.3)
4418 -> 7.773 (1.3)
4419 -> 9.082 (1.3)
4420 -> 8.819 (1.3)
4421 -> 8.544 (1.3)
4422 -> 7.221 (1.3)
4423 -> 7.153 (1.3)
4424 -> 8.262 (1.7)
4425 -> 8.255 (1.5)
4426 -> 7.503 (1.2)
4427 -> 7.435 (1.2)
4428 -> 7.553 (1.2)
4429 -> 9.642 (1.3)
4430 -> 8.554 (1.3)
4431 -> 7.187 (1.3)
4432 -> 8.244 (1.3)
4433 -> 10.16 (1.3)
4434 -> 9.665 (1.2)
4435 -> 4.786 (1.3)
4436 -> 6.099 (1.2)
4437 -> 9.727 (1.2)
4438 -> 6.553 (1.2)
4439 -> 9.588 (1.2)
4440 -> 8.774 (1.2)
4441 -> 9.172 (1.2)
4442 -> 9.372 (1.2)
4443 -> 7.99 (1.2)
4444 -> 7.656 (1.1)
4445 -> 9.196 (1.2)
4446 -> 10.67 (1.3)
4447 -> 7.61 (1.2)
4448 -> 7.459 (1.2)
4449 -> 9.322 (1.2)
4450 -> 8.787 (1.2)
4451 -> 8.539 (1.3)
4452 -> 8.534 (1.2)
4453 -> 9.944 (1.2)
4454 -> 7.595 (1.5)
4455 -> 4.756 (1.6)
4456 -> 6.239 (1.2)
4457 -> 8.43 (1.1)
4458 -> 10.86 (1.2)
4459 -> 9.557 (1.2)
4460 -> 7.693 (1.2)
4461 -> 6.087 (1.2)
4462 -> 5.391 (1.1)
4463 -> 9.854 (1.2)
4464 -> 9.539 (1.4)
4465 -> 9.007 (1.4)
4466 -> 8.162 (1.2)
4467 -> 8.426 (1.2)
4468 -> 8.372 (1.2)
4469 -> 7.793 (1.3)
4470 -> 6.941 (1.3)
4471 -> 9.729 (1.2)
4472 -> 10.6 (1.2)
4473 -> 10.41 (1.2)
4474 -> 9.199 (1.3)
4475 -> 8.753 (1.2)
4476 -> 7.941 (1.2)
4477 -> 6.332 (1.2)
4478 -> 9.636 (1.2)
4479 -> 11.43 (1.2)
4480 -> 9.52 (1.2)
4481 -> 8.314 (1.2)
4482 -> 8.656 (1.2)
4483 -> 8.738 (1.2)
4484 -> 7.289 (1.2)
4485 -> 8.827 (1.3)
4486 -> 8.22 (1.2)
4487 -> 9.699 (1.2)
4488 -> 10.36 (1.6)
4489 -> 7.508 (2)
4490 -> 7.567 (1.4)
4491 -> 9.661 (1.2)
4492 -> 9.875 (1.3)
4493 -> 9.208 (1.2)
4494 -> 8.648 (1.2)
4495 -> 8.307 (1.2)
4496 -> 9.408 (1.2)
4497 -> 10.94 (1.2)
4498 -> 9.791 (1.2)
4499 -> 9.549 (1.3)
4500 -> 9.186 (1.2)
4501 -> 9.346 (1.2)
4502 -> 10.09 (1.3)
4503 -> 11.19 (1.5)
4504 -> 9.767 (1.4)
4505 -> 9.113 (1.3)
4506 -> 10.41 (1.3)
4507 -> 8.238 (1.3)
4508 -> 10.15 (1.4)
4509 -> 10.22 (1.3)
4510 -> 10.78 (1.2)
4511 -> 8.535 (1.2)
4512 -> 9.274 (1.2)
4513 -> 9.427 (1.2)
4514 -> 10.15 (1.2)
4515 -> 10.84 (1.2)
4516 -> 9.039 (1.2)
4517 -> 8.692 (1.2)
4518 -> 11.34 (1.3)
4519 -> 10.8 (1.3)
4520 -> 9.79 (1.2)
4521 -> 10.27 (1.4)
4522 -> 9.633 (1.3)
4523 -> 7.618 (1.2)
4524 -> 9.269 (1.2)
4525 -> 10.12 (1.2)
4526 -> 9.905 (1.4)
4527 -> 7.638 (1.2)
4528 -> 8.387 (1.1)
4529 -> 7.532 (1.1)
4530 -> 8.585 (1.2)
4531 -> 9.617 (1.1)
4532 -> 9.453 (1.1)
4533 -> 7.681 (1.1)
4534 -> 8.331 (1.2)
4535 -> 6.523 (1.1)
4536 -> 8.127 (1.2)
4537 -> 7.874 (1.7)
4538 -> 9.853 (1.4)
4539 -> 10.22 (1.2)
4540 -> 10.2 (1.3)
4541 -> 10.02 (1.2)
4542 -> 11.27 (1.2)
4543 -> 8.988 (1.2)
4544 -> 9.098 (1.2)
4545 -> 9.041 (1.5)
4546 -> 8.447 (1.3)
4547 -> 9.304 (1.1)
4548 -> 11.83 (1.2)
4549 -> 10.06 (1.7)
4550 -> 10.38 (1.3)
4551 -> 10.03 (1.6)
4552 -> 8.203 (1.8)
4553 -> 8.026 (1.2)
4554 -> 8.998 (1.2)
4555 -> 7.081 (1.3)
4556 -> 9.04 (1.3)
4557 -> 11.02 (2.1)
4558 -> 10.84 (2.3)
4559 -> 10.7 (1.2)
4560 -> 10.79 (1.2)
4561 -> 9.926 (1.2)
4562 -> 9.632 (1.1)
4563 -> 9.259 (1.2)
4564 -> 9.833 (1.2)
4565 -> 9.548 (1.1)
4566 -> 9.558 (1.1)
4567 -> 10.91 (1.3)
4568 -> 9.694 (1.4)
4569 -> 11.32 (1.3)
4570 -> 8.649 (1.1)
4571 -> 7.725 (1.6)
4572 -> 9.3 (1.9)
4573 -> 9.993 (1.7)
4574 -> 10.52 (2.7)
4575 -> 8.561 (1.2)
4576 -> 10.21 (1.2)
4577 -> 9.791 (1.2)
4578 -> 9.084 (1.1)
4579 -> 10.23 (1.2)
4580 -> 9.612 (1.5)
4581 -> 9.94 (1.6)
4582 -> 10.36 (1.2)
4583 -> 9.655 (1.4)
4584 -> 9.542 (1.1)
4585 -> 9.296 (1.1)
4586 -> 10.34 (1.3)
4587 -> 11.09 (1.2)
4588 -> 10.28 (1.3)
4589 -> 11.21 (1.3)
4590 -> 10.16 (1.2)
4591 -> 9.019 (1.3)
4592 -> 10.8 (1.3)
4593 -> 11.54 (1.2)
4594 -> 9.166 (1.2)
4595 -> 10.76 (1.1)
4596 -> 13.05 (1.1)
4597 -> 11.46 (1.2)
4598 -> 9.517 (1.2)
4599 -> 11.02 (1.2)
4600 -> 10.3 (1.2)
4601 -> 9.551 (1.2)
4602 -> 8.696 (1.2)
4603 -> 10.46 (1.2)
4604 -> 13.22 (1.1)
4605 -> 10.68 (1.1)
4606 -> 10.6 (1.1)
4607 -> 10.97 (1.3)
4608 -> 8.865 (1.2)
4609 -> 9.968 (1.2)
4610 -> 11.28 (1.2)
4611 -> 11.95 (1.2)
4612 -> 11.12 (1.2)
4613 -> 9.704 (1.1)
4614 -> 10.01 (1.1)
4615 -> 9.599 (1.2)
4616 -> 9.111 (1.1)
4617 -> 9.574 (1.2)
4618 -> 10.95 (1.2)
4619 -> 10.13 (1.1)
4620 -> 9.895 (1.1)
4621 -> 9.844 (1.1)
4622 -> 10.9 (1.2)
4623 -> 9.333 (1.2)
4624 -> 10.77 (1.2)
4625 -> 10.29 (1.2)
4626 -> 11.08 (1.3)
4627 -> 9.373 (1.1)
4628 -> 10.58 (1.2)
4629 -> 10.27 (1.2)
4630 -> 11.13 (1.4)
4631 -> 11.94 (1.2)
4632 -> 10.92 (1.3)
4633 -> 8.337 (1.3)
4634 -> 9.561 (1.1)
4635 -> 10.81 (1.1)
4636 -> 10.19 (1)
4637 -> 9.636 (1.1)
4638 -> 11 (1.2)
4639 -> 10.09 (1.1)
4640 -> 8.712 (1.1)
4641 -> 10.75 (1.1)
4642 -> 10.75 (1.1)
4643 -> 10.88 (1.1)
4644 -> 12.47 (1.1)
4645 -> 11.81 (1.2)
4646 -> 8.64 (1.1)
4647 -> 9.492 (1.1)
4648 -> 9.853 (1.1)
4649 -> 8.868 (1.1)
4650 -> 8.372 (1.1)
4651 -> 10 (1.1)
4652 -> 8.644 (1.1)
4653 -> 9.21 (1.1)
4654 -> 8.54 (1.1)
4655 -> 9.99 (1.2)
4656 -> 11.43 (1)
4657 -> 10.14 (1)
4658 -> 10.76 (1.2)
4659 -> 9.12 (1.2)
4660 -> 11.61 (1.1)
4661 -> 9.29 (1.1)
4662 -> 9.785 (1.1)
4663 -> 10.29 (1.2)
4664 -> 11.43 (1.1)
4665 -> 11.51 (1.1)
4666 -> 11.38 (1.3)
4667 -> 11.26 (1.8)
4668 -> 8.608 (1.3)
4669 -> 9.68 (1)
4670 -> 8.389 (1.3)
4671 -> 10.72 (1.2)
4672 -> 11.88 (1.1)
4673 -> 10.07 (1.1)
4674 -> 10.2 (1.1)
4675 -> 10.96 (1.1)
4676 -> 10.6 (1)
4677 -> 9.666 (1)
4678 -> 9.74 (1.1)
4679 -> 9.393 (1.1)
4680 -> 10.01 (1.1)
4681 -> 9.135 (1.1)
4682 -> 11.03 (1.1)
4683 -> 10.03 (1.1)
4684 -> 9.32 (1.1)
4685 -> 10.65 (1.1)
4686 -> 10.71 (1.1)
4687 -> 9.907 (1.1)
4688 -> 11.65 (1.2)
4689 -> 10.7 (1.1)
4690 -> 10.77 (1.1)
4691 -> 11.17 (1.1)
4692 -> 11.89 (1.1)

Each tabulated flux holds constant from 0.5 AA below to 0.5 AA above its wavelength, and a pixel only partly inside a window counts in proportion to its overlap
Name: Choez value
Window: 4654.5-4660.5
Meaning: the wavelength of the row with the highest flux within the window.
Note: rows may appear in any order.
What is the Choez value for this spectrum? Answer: 4660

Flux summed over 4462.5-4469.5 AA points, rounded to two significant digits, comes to 61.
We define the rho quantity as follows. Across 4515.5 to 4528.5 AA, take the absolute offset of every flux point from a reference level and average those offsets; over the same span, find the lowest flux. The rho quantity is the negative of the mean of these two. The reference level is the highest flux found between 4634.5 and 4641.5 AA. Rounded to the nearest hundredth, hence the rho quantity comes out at -4.62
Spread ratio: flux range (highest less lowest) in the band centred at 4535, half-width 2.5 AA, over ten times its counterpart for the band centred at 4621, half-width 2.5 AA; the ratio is 0.12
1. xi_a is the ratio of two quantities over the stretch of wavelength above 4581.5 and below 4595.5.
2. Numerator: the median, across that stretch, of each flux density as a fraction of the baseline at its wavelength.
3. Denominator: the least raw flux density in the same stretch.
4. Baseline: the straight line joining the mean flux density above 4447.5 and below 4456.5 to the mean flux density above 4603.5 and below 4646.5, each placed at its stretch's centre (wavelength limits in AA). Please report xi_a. 0.116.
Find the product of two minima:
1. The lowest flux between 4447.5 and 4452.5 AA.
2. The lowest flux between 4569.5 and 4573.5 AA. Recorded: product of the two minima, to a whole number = 58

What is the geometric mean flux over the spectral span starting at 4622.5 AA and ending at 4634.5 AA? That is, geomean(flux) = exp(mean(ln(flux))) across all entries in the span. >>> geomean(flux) 10.3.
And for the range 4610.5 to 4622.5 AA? 10.2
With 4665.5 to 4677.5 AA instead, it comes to 10.2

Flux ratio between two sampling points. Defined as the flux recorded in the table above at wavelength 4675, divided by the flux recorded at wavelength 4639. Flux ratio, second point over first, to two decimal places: 1.09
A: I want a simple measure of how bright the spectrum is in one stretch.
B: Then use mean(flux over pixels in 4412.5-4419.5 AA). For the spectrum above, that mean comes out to 7.8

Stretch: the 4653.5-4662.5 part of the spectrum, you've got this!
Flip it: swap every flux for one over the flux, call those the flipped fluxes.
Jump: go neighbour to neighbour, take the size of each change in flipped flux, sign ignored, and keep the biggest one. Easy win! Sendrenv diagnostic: 0.02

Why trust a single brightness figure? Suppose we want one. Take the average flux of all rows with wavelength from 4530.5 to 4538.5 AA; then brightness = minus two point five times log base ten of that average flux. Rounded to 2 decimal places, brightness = -2.31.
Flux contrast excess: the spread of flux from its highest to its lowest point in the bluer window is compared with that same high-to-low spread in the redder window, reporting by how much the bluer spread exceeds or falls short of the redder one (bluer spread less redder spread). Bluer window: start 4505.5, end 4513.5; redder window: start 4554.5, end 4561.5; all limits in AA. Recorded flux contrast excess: -1.4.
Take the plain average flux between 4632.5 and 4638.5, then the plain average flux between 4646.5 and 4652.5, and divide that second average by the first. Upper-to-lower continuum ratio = 0.93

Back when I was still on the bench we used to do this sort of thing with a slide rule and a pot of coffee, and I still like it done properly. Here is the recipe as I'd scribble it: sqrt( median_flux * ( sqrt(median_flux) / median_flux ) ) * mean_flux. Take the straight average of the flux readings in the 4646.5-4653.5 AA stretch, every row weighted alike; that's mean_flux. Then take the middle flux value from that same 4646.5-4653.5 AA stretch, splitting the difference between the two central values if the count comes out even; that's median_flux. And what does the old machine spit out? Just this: 16.0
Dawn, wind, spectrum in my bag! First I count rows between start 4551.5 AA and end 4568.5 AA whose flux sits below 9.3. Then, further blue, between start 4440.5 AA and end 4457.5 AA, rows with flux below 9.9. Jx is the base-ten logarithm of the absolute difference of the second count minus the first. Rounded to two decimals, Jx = 0.95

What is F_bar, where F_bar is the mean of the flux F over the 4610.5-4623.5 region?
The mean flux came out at 10.2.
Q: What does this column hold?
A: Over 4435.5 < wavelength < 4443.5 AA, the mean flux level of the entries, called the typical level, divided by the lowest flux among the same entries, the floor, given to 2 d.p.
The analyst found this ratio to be 1.38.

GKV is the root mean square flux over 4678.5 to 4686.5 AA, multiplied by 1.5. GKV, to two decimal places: 15.09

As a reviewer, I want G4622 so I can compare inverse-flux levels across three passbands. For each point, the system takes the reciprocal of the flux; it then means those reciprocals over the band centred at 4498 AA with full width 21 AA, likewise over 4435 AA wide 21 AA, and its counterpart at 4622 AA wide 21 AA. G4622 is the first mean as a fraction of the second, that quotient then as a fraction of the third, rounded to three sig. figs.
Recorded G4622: 8.77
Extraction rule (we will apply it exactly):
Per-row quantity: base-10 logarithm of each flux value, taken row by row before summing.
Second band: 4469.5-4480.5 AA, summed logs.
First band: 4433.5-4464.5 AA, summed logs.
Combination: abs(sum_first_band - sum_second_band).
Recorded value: 18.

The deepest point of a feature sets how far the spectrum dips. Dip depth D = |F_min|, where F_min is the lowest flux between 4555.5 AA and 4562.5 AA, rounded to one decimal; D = 9.0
